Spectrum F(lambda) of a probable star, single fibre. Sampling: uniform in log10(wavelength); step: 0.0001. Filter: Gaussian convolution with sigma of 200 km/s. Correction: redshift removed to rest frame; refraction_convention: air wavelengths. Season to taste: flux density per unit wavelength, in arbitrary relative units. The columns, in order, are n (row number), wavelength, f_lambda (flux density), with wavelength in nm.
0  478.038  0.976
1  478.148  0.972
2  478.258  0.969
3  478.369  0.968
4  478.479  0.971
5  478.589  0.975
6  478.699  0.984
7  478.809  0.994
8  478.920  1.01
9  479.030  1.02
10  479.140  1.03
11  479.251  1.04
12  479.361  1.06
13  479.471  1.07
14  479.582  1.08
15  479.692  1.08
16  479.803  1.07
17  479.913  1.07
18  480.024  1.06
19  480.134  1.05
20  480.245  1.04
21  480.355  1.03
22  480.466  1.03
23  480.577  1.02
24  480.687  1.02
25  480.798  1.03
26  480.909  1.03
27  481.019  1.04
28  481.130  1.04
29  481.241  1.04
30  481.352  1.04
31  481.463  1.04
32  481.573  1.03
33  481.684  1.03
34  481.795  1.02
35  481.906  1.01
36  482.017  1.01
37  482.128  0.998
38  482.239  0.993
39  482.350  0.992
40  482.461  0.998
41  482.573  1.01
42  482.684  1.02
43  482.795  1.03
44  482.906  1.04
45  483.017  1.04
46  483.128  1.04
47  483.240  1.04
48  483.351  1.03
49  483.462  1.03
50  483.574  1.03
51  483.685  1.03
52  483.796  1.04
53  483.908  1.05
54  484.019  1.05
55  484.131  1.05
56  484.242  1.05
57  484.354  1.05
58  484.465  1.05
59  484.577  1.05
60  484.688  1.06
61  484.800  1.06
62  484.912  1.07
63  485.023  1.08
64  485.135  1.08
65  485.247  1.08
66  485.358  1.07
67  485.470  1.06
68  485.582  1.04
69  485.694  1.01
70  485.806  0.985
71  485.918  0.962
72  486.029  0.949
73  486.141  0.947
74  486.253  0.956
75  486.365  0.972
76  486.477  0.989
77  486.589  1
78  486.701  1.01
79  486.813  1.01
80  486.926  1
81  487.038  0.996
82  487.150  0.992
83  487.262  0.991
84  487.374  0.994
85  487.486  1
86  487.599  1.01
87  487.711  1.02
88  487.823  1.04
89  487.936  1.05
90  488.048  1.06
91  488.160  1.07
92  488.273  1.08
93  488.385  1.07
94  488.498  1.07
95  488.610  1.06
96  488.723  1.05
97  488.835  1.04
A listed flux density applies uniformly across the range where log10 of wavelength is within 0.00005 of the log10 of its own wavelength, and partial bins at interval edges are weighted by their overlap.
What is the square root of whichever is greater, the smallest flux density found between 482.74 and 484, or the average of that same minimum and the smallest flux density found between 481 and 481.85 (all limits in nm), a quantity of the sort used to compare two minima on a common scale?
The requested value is 1.01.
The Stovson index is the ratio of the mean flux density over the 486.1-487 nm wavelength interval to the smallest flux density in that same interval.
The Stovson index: 1.041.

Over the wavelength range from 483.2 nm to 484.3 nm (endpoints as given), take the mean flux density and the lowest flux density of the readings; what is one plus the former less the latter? 1.01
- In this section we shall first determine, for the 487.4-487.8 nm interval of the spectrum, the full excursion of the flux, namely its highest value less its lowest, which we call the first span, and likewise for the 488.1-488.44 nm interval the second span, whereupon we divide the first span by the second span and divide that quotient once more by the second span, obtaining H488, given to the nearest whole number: 200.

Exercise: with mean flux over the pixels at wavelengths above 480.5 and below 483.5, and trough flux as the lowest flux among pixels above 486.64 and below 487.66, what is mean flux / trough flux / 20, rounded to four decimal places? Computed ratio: 0.0517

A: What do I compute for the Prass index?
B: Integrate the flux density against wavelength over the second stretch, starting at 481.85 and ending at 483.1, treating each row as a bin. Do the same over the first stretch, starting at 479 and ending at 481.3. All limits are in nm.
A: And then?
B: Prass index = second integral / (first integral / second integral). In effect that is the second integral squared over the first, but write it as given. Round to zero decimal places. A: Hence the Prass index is 1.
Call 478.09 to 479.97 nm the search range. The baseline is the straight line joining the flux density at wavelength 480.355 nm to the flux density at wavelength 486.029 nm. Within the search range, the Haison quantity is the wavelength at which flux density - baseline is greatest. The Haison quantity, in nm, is 479.692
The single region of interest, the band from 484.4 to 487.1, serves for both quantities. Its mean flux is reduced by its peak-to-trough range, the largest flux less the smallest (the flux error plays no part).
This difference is 0.89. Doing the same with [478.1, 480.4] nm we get 0.91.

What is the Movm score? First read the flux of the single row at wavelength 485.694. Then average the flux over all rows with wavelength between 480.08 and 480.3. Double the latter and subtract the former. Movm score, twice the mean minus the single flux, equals 1.08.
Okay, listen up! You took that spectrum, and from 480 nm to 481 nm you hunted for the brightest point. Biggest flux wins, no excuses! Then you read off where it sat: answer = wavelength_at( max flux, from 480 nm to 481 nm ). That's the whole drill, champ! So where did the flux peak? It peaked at 480.024 nm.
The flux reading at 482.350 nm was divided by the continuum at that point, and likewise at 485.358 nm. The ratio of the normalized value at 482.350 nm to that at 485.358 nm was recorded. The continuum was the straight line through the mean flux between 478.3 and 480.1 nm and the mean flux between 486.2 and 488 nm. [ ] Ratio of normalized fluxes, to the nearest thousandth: 0.917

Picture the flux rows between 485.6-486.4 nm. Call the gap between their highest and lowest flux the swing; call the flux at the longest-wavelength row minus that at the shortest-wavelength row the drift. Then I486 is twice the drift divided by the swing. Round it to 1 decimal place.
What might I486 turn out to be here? -1.2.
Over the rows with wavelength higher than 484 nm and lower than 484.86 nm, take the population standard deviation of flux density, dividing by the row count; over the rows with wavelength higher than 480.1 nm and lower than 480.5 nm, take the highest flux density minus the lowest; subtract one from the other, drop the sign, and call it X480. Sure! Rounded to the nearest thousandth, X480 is 0.016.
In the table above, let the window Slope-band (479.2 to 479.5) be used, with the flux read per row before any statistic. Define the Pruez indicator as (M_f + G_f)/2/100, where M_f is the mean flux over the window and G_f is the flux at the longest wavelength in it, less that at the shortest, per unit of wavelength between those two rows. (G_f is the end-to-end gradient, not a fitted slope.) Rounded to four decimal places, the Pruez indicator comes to 0.0060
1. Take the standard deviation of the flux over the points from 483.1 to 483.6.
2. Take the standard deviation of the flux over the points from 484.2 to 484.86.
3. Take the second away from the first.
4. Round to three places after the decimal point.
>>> 0.000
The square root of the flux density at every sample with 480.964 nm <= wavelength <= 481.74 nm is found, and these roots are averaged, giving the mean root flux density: 1.02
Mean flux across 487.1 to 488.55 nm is 1.034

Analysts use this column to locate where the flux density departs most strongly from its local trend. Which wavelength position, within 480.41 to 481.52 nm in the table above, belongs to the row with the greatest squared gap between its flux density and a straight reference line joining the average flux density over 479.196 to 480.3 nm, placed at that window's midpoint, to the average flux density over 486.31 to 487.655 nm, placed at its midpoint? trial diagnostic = 480.577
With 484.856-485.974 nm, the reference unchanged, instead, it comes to 485.247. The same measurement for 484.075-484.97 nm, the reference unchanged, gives 484.912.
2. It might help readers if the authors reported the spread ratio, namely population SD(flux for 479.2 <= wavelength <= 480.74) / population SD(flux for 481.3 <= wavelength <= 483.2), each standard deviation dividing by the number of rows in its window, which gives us 1.2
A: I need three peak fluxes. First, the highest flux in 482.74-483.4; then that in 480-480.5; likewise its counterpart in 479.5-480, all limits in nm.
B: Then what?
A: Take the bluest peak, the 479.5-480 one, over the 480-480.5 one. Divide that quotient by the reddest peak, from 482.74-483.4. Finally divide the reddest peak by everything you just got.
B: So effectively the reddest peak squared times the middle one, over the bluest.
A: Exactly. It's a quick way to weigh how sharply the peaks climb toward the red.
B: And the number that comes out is 1.06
